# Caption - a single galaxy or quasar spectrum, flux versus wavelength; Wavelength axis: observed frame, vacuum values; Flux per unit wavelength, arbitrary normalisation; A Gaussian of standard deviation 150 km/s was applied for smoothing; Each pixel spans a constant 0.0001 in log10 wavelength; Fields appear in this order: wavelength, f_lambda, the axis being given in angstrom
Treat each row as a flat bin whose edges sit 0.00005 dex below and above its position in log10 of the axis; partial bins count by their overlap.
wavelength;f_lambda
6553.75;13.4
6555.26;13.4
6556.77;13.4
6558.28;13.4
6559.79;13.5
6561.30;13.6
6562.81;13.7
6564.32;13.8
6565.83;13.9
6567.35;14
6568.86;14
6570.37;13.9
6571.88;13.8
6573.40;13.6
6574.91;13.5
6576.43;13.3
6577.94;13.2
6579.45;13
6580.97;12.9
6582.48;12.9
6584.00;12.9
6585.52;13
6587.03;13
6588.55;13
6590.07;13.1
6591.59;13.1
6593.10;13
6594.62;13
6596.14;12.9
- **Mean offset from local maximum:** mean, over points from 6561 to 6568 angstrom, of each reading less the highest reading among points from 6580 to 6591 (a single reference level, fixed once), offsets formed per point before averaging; 0.7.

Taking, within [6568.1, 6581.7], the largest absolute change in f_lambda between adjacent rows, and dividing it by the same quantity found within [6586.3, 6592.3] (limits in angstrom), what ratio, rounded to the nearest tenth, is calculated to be 2.0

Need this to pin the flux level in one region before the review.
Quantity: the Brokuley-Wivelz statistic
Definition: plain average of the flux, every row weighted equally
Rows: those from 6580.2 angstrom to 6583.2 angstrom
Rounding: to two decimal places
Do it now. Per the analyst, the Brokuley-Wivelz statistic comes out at 12.90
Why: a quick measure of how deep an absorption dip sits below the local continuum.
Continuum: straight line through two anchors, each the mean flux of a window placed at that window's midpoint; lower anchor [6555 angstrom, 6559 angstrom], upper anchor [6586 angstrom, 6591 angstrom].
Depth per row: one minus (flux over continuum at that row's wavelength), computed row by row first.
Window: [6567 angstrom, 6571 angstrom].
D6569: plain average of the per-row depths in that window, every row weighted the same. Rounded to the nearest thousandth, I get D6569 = -0.053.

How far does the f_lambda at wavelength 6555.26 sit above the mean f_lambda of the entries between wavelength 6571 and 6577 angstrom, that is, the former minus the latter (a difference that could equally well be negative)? -0.15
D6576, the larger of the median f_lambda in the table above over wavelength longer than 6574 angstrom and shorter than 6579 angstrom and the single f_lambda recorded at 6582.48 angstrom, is 13.3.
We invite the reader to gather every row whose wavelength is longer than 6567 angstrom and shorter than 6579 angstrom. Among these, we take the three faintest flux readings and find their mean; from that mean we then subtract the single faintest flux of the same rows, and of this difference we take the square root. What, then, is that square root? 0.37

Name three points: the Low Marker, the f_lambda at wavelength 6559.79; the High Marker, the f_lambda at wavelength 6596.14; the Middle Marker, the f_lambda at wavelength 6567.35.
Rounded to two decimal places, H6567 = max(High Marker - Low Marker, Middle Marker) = 14.00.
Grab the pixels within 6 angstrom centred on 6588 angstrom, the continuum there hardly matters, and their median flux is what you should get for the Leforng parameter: 13.0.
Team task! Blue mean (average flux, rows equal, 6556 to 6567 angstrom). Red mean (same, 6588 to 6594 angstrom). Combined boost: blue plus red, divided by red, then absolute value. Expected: 2.04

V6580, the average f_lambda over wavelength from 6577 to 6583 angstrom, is 13.0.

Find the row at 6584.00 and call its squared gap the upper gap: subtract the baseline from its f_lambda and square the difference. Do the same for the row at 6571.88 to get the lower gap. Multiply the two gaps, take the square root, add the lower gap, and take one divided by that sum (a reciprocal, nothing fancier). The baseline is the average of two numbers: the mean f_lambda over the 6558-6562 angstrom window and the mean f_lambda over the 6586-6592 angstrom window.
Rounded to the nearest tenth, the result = 2.1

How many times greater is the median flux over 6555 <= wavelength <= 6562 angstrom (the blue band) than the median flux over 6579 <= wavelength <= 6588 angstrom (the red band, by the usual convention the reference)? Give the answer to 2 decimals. 1.03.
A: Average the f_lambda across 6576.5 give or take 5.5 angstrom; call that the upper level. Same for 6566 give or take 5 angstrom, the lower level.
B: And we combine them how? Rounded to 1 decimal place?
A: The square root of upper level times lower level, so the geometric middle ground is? 13.6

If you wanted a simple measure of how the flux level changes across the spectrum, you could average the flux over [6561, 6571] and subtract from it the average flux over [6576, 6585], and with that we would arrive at 0.8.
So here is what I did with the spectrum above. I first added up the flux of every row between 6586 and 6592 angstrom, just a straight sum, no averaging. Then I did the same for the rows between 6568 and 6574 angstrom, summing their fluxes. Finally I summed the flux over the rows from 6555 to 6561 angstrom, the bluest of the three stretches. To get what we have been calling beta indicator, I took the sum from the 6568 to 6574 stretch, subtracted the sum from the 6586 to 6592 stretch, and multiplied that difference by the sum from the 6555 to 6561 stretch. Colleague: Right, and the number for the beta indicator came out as 166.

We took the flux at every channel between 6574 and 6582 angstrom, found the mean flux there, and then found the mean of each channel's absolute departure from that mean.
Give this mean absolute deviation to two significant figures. 0.18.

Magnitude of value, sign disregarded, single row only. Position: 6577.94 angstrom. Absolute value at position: 13.2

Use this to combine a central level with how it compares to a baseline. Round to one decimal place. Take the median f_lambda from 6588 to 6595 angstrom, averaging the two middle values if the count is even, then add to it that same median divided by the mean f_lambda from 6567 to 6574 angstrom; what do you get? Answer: 13.9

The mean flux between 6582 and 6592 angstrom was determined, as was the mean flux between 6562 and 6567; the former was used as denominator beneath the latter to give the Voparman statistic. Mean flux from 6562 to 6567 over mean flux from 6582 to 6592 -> 1.06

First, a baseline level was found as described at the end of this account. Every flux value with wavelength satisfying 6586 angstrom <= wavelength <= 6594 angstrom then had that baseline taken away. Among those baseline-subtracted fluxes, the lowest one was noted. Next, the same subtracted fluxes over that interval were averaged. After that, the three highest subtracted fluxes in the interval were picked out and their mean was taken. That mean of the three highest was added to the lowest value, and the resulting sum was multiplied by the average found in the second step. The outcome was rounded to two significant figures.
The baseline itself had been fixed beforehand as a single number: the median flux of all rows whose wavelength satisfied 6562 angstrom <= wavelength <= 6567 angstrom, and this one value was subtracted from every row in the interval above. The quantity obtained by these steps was 1.2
